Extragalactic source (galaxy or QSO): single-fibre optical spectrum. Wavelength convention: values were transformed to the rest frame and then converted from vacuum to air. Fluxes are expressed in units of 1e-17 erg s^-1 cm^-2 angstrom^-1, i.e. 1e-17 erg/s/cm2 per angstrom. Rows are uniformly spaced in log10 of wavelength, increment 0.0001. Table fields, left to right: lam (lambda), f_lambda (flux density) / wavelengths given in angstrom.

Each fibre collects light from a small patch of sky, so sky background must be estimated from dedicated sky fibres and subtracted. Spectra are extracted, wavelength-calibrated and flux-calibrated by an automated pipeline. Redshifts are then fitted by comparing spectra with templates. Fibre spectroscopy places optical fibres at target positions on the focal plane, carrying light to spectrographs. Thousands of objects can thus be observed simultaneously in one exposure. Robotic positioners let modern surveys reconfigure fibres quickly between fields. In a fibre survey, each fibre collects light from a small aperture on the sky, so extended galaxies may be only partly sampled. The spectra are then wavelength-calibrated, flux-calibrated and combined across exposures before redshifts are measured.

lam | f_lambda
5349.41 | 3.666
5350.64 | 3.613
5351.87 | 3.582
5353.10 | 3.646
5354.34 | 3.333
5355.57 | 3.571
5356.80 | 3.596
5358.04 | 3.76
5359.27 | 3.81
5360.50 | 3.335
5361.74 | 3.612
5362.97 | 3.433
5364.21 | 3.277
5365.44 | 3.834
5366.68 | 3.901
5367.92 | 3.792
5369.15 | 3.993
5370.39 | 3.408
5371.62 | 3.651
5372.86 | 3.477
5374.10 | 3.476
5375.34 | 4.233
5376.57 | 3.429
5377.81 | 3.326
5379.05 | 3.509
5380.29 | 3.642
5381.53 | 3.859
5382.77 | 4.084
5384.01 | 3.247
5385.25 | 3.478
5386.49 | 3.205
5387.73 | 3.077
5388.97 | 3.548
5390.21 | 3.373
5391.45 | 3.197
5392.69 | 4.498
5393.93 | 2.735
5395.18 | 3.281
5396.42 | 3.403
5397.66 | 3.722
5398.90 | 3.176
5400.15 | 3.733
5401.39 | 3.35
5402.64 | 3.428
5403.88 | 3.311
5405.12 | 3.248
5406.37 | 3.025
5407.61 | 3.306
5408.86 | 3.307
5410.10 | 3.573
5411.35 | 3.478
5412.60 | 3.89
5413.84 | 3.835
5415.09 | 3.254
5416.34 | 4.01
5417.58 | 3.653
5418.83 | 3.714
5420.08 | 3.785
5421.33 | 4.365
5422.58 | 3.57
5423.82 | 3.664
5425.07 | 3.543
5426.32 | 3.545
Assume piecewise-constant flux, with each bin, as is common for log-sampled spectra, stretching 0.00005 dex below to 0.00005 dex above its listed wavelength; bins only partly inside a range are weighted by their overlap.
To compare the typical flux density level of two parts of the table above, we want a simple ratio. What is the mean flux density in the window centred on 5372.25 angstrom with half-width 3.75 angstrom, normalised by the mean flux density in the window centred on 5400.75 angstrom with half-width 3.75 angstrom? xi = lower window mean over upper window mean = 1.07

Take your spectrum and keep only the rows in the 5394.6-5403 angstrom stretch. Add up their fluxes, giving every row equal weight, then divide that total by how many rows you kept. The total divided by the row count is 3.44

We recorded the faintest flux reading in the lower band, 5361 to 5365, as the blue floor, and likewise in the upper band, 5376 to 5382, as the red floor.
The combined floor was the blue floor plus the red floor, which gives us 6.60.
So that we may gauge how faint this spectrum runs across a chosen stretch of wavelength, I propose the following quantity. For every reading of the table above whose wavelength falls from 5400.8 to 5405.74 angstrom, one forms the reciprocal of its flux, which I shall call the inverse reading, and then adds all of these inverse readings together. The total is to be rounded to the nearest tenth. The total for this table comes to 1.2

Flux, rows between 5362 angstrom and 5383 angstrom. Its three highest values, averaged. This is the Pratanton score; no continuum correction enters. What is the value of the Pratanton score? 4.10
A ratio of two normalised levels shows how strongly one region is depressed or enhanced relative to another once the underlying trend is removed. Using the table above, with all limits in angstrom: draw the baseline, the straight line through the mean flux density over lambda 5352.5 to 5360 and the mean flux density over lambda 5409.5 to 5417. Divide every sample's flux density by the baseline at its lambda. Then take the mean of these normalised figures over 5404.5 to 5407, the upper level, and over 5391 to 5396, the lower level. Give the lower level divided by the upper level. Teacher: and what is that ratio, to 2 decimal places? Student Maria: 1.10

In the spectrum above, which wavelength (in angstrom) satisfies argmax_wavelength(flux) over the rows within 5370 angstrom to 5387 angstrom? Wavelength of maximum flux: 5375.34 angstrom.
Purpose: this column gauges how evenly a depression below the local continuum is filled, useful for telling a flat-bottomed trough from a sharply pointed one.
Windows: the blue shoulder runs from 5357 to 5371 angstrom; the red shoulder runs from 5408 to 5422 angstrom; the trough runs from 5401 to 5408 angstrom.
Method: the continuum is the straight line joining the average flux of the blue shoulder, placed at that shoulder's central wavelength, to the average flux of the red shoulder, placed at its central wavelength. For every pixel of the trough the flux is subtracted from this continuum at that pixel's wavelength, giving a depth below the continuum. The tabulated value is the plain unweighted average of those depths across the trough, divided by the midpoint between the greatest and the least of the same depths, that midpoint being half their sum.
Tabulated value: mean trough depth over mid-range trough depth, 0.9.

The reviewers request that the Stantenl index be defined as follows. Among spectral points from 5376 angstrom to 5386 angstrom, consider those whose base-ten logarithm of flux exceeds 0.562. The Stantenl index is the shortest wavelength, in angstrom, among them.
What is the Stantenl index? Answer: 5381.53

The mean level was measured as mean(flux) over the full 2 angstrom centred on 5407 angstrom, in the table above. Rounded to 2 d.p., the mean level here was 3.17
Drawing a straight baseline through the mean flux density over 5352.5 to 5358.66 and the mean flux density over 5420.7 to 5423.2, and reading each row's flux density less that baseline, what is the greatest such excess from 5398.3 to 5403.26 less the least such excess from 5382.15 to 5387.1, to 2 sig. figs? 0.45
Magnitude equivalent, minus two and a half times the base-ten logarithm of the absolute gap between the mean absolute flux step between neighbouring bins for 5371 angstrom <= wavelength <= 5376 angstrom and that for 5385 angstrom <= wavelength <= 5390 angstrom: 4.2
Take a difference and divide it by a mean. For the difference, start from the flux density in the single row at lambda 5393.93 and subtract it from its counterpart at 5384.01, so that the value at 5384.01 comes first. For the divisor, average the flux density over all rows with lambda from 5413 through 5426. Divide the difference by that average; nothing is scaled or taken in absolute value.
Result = 0.14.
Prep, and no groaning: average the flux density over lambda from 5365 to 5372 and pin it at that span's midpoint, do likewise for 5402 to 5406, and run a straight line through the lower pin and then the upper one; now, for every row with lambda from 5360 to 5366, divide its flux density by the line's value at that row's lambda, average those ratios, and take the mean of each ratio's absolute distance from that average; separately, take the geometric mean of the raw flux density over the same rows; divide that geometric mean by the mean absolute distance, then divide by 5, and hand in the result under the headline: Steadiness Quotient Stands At 14.4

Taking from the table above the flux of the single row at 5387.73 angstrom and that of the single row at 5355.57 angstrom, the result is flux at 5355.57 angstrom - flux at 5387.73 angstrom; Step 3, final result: 0.5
